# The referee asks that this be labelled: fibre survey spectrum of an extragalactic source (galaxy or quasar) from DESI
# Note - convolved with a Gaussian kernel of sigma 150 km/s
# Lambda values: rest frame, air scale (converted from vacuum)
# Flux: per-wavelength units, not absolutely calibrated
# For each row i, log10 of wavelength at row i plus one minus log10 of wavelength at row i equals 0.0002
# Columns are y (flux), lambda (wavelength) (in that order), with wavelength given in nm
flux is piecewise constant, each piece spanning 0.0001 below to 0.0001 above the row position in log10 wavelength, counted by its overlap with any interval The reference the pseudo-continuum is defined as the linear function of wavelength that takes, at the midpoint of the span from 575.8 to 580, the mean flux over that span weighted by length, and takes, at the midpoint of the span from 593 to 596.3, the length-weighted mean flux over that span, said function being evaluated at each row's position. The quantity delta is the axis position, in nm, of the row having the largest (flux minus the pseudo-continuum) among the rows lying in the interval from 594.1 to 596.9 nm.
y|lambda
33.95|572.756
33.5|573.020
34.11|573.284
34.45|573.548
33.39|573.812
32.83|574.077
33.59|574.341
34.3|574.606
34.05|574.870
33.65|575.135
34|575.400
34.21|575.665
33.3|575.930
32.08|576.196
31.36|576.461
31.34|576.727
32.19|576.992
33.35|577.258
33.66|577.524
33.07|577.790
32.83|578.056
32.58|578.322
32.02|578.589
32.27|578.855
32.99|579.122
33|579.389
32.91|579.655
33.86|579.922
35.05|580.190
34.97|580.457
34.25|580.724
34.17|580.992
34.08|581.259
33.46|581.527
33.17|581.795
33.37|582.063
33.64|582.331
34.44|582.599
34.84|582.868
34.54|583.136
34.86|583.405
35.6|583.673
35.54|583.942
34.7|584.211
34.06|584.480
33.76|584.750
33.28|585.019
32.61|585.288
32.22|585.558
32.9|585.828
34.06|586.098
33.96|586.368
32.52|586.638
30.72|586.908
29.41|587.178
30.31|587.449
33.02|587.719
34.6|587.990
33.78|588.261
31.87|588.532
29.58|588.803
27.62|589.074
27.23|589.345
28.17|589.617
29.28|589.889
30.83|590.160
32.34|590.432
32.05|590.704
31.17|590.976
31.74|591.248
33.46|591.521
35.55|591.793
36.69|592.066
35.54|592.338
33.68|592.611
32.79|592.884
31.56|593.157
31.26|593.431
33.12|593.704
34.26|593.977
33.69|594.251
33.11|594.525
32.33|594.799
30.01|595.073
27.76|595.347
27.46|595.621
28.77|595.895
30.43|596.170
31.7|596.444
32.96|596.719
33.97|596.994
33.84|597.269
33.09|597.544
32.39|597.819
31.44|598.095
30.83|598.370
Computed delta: 594.251 nm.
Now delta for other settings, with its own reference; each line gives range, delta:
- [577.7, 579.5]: 579.389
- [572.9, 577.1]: 573.548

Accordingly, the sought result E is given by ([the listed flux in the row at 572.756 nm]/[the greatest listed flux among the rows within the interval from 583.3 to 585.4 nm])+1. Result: 1.95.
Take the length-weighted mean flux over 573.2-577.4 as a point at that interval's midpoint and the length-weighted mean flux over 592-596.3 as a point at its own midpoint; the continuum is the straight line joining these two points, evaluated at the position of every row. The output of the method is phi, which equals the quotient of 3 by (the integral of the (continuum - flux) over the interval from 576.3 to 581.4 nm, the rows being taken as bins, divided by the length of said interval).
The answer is -21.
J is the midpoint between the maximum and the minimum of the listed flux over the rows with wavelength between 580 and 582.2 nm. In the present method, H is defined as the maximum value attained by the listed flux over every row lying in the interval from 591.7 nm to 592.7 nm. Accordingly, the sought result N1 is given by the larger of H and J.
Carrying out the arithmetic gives 36.7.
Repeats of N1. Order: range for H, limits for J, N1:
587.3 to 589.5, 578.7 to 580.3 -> 34.6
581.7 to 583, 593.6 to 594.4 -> 34.8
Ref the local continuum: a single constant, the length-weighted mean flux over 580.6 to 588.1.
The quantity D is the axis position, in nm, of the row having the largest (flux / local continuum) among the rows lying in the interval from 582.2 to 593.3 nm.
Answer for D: 592.066 nm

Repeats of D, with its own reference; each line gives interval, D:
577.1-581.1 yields 580.190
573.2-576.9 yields 573.548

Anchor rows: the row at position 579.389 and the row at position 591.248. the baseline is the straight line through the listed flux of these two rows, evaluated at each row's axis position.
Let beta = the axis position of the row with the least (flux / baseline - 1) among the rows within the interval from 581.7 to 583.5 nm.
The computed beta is 581.795 nm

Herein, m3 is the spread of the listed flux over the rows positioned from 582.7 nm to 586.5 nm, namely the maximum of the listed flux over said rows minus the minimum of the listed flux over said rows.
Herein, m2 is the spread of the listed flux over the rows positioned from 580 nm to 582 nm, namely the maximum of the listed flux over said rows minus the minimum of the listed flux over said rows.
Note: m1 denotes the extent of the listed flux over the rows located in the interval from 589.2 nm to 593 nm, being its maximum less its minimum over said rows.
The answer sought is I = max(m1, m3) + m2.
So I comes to 11.3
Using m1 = 9.5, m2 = 2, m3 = 3.4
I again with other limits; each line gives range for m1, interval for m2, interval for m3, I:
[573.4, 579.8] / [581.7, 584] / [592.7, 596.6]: 9.2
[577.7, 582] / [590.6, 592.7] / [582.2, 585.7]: 8.9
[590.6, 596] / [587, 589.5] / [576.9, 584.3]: 16.6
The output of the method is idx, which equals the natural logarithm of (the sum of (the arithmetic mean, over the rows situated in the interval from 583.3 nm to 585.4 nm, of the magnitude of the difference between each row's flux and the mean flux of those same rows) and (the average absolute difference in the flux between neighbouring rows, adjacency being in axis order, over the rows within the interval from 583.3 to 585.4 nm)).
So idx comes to 0.3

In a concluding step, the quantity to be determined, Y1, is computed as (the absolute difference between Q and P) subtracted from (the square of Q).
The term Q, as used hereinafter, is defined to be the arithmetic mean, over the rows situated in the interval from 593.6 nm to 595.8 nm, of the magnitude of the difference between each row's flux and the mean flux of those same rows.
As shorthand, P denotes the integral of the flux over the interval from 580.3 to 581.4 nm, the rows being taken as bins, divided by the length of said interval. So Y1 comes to -27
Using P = 34.4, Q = 2.3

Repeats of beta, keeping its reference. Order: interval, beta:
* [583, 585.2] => 585.019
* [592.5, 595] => 593.431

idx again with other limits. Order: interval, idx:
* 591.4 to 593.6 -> 1.0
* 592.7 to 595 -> 0.5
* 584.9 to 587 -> 0.5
